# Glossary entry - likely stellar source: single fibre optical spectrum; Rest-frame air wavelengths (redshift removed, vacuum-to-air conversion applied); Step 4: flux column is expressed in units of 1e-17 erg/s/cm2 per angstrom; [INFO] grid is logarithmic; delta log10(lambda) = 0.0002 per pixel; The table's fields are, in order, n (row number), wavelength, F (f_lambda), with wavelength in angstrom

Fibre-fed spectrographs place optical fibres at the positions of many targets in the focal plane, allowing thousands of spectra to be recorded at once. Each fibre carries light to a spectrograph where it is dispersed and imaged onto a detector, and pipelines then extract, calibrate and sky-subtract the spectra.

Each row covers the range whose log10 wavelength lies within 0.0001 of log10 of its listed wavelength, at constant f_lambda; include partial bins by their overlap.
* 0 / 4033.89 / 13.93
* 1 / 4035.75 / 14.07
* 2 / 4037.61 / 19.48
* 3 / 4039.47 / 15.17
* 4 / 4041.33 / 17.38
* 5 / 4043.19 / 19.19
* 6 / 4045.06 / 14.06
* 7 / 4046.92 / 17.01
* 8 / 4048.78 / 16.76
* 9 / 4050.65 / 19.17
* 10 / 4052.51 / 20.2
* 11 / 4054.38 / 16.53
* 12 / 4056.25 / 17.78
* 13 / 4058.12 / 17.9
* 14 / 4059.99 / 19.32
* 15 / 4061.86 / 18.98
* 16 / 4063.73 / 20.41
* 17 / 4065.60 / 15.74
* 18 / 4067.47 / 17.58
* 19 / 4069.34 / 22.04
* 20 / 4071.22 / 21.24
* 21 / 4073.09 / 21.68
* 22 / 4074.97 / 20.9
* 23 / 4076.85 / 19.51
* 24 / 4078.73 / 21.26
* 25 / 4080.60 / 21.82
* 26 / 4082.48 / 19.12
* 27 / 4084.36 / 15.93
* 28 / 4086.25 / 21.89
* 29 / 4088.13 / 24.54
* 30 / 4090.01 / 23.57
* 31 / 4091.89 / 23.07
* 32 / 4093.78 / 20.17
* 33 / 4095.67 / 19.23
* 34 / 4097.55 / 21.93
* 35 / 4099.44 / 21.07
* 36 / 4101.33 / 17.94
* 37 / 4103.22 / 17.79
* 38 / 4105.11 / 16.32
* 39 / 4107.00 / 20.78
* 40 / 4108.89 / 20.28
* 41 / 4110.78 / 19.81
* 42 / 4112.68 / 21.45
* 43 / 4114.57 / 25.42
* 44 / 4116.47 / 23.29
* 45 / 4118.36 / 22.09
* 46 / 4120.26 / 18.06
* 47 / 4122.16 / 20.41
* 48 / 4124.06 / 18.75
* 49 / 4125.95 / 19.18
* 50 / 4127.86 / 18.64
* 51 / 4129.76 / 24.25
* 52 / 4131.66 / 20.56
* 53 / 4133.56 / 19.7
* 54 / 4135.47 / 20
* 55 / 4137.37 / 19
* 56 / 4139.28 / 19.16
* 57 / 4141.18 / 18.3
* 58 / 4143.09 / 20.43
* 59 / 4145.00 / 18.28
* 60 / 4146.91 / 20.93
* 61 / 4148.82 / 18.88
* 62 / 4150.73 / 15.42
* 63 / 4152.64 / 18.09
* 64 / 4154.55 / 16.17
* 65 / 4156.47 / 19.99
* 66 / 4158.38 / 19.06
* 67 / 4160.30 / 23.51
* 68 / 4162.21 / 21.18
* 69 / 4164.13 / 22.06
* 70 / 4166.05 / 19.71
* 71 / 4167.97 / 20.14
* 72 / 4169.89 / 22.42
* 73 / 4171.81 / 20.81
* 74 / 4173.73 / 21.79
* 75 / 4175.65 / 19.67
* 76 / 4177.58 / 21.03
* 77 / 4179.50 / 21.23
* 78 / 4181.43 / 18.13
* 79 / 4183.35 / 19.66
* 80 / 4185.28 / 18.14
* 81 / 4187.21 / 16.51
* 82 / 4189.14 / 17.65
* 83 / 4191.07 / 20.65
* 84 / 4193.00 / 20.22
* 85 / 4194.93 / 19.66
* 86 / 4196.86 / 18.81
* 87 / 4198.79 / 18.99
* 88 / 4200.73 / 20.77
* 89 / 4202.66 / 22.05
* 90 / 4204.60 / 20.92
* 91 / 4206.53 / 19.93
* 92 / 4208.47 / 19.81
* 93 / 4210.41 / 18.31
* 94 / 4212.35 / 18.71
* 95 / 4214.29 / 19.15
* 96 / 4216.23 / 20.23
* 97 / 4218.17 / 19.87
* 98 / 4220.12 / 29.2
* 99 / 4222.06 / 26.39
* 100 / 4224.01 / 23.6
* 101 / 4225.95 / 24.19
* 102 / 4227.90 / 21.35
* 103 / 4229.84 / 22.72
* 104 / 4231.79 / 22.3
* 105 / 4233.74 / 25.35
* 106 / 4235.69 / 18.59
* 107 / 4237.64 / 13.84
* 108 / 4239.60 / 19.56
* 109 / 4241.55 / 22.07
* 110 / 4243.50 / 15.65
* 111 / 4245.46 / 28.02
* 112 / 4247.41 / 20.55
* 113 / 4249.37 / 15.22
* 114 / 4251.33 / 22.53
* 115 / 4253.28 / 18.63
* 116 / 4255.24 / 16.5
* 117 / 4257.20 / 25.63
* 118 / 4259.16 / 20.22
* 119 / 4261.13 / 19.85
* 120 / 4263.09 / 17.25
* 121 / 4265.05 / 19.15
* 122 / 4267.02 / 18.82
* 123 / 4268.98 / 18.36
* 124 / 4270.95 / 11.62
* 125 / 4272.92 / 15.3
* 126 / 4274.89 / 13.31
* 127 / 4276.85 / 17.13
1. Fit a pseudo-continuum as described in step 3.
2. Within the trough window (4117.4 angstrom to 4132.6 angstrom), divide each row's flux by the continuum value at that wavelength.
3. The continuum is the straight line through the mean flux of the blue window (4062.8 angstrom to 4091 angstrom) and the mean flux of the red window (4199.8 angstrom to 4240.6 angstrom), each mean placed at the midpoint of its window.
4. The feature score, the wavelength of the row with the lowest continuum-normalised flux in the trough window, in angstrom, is 4120.26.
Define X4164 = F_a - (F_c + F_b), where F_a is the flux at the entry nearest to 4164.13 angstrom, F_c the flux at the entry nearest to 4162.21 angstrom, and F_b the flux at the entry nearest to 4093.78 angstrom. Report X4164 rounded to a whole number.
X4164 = -19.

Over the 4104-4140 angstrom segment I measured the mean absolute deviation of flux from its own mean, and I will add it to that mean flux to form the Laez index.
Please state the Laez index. 22.0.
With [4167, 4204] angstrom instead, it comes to 21.2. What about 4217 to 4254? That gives 24.8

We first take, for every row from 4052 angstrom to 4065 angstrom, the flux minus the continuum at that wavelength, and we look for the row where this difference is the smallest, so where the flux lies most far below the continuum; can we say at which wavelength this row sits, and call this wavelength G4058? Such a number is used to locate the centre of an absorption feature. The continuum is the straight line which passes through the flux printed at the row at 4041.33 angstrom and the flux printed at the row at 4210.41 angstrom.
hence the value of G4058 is 4054.38 angstrom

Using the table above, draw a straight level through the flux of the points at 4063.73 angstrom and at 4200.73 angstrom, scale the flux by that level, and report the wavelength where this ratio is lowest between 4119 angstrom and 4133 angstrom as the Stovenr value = 4120.26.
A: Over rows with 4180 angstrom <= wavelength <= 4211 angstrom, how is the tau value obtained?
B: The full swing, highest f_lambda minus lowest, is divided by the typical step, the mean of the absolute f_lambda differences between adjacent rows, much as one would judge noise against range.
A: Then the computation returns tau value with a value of 4.71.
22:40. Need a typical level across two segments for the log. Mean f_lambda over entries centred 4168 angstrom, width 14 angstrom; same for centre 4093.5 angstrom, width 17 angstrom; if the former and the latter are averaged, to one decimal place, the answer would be 21.3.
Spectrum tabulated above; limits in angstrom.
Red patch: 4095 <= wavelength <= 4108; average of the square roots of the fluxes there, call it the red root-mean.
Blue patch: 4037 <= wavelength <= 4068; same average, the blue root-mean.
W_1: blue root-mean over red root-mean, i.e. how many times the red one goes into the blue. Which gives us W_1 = 0.96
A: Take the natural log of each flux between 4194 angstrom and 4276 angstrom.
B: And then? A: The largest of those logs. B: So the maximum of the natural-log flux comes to 3.37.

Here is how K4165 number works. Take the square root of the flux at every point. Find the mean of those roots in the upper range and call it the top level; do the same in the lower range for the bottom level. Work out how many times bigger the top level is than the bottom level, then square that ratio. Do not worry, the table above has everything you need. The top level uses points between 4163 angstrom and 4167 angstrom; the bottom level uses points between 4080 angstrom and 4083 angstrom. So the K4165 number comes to 1.02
